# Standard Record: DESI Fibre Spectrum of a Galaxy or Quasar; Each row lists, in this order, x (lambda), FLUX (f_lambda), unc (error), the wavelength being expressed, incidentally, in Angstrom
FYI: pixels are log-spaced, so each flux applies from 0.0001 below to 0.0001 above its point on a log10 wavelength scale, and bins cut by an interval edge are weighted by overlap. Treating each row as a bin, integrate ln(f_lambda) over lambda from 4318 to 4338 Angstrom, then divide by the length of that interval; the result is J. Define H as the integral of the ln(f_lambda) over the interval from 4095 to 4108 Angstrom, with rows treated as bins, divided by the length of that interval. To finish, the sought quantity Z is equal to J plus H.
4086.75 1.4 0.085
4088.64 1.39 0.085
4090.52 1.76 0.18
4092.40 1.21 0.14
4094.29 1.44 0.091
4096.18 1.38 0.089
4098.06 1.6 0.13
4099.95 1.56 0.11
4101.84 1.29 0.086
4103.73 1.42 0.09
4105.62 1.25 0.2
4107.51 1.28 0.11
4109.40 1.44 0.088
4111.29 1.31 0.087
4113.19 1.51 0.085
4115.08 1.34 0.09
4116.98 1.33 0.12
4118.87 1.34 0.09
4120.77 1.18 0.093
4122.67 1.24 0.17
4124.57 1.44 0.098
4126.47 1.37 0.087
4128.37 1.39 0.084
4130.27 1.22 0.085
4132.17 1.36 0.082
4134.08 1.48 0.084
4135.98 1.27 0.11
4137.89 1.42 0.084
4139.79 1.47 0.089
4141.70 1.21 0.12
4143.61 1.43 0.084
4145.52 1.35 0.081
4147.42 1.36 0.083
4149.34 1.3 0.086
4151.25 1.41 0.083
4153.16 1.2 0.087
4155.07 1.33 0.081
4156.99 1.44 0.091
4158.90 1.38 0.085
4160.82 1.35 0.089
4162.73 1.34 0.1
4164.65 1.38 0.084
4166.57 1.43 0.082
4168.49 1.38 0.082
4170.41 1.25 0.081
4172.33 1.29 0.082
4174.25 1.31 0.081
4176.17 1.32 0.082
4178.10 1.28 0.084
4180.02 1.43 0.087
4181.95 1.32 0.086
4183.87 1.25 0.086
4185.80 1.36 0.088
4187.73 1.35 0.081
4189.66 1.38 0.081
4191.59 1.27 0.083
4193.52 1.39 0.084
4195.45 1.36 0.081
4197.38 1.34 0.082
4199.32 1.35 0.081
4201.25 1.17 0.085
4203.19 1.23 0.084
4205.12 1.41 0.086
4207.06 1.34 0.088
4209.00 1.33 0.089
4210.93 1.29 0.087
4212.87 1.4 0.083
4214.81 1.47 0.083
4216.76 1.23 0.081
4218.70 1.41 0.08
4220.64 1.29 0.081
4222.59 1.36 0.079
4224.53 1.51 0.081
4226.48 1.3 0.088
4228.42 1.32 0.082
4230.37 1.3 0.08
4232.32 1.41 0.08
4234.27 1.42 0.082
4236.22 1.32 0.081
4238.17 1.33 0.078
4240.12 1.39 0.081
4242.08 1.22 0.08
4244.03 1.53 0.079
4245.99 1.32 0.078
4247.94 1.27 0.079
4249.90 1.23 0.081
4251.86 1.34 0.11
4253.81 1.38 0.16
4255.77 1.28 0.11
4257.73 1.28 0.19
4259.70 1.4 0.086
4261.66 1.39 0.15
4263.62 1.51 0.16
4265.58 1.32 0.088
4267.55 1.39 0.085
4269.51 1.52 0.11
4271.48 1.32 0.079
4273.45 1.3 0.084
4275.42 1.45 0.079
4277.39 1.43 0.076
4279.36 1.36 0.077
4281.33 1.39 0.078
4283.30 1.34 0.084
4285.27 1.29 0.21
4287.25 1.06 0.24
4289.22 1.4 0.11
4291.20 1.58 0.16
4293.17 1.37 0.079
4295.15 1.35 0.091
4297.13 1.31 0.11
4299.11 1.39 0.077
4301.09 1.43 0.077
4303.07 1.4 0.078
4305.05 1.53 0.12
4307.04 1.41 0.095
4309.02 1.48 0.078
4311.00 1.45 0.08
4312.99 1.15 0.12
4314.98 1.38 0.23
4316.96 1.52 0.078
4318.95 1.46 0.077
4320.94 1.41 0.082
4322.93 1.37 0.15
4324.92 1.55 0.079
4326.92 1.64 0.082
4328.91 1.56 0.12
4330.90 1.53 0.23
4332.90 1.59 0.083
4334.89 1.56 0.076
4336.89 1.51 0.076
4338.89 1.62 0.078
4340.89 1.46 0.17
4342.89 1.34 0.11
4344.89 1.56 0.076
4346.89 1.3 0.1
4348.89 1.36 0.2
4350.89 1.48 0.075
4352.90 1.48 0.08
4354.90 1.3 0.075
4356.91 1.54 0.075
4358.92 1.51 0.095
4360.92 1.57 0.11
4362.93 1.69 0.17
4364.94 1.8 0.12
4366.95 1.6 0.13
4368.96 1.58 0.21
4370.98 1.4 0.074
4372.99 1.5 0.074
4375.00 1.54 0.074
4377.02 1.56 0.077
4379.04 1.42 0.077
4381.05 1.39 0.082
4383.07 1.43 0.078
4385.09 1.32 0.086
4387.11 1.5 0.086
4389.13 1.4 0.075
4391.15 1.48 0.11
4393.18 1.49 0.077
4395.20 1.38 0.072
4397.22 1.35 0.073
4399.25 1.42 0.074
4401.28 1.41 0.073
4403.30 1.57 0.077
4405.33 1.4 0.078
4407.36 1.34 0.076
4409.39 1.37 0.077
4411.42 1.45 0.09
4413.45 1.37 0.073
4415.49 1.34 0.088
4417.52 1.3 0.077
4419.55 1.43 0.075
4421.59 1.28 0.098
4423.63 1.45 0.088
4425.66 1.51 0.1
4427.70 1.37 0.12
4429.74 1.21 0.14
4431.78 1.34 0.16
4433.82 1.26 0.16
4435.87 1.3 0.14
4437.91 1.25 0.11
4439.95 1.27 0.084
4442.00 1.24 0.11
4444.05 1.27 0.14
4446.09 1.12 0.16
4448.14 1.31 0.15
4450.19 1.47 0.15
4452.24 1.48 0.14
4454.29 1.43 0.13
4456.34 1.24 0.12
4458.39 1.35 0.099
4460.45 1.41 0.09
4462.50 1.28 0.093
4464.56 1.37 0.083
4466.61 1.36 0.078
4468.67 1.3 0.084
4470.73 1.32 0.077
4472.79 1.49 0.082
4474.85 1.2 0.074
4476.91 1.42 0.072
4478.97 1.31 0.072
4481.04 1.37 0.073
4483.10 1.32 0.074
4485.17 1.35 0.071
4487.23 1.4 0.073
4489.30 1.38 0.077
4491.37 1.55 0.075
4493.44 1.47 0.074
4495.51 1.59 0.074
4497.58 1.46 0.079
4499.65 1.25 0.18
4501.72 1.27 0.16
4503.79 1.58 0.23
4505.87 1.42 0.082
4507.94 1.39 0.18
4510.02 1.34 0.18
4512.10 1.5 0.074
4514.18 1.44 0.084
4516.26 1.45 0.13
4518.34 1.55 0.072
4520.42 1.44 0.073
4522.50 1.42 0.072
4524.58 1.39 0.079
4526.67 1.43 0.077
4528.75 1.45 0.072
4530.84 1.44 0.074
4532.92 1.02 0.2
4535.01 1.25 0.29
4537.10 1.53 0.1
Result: 0.75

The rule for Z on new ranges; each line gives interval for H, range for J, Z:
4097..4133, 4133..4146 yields 0.62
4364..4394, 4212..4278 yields 0.71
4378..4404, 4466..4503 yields 0.67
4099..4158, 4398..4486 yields 0.60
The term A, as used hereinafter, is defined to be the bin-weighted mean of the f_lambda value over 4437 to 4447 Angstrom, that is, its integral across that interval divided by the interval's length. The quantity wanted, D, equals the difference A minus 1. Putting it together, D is 0.23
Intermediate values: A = 1.23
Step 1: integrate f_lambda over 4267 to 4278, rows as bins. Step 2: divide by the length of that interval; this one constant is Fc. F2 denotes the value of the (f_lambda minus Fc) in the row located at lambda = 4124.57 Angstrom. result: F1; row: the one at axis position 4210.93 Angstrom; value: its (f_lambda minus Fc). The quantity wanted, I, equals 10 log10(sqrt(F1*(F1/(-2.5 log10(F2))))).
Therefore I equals -12.3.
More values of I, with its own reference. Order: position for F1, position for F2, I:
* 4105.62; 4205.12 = -11.8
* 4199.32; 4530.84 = -15.7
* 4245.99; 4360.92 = -12.3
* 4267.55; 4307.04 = -23.2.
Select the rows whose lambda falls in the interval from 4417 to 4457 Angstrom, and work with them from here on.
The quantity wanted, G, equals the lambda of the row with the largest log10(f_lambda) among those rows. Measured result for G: 4425.66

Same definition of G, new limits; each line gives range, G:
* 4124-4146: 4134.08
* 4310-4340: 4326.92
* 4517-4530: 4518.34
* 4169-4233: 4224.53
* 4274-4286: 4275.42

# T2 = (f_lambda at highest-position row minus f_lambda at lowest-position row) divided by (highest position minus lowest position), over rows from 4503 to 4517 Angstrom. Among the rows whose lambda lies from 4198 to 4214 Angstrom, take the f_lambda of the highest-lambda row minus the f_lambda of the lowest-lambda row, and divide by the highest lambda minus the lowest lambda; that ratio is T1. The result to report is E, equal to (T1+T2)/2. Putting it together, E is -0.003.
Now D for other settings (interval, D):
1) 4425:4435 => 0.33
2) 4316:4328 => 0.49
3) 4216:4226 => 0.36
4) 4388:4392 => 0.44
